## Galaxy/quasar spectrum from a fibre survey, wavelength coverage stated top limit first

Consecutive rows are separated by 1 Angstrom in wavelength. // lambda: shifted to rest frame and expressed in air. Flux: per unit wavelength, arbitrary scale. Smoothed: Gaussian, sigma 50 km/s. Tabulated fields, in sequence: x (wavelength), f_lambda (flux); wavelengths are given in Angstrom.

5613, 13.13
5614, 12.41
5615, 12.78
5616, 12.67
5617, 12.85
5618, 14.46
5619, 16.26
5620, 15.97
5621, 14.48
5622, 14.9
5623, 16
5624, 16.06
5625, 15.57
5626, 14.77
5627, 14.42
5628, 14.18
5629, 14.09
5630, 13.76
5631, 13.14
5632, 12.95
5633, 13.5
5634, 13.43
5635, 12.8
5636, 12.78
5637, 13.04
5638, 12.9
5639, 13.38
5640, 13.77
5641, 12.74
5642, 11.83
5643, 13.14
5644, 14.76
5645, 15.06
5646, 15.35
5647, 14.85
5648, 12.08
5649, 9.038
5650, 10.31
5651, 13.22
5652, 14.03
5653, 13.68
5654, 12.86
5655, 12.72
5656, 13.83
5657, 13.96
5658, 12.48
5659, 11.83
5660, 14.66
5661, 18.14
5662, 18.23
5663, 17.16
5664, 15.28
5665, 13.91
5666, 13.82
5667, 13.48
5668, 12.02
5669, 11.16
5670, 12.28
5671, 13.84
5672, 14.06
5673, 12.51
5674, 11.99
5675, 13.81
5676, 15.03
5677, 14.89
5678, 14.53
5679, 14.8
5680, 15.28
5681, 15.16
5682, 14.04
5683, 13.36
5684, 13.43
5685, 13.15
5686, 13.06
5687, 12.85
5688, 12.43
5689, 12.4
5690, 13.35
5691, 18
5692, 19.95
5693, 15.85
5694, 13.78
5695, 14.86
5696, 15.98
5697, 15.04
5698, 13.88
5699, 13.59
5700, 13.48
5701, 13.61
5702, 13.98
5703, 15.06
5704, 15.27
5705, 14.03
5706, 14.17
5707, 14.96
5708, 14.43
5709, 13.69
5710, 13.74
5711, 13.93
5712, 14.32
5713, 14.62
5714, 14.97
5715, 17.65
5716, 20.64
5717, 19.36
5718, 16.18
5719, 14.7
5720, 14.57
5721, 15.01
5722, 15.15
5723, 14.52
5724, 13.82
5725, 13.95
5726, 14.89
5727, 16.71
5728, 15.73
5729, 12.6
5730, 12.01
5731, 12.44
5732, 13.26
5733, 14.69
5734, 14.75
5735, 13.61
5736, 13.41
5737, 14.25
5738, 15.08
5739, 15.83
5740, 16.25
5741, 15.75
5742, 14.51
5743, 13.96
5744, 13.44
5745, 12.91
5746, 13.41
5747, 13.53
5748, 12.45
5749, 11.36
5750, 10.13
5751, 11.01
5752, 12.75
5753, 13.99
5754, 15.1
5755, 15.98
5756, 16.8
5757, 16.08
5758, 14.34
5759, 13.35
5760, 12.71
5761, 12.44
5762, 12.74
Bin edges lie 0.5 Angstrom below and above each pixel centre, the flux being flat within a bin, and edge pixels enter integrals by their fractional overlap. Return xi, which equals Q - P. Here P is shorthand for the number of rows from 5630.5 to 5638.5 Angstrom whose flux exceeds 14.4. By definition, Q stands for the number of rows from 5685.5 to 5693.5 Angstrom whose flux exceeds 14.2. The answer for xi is 3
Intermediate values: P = 0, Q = 3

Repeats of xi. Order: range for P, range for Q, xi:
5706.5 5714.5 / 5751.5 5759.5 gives 1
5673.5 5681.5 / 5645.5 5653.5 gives -4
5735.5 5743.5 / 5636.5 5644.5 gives -4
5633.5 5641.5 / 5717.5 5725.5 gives 6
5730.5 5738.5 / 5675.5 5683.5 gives 3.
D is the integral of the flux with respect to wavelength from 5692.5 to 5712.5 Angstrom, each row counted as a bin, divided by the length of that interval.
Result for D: 14.4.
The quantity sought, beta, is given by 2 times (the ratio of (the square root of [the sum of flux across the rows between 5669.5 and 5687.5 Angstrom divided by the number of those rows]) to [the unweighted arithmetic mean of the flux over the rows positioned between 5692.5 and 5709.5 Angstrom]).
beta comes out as 0.514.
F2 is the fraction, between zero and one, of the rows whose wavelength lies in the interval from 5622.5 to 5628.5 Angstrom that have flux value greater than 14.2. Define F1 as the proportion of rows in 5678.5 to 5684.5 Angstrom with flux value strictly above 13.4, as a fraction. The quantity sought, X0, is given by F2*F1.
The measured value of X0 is 0.7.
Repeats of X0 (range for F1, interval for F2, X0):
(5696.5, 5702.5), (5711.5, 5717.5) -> 1.0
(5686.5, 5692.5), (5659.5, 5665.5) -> 0.3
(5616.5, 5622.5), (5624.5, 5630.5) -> 0.4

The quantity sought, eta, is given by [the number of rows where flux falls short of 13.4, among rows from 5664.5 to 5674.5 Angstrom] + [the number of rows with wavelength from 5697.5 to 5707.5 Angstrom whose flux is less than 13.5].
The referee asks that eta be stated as 6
